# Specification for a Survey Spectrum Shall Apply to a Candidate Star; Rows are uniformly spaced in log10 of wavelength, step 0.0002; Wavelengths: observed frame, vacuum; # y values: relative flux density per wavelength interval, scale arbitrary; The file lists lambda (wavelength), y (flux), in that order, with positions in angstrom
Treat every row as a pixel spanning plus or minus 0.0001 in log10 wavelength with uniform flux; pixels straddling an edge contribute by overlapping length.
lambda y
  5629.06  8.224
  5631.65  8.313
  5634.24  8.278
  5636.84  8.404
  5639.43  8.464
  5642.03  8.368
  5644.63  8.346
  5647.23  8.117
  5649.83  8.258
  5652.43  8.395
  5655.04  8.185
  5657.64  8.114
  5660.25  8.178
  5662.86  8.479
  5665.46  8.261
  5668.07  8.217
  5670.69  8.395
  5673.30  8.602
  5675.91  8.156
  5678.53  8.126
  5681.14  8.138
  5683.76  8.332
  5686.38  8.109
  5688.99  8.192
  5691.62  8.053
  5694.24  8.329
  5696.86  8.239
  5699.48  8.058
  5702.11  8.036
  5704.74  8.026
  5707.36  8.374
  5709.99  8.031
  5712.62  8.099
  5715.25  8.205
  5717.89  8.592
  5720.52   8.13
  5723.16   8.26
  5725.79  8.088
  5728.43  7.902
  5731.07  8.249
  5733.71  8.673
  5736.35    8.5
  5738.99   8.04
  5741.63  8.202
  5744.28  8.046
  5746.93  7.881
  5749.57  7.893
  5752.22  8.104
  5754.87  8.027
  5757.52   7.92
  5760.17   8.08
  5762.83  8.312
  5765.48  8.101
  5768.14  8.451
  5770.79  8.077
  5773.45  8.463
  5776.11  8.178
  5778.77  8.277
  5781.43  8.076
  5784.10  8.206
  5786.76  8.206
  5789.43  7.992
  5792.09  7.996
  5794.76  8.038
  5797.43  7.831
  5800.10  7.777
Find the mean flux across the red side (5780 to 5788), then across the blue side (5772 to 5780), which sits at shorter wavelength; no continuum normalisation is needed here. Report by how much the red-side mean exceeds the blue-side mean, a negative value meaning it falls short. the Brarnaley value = -0.14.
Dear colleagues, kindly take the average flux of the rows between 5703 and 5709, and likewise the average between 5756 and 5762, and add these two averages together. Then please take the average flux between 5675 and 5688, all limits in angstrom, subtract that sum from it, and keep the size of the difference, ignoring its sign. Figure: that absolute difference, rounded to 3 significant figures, 8.03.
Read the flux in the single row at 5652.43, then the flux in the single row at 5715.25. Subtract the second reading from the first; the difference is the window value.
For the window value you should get 0.2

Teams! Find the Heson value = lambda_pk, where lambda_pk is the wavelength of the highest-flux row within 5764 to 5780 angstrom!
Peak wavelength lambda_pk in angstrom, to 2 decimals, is 5773.45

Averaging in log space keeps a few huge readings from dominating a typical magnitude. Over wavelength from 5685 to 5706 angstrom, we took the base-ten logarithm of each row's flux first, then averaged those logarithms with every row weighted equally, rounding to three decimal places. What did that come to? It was 0.910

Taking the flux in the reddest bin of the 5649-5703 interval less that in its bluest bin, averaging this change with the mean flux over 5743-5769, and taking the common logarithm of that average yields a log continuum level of 0.594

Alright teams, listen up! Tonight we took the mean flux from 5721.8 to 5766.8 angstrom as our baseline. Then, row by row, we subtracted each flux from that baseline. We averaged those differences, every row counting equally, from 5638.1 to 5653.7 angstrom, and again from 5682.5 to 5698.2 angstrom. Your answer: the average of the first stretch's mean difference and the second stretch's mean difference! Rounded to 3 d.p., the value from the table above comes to -0.133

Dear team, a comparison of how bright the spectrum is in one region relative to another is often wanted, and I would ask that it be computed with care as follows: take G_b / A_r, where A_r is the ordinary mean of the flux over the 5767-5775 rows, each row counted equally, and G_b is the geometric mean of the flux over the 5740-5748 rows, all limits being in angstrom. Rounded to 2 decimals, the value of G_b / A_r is 0.97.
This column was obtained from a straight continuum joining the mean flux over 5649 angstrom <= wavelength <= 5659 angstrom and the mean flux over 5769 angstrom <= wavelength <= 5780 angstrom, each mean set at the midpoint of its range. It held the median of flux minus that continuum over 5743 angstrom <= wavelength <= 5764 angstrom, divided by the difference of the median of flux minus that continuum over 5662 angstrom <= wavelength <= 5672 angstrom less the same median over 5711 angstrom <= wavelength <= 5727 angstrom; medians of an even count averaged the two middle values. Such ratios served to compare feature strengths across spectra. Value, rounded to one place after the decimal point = -1.3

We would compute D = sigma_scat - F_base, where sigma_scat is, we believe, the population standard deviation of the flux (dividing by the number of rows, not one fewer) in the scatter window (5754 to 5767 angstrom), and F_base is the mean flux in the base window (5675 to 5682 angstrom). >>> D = -8.01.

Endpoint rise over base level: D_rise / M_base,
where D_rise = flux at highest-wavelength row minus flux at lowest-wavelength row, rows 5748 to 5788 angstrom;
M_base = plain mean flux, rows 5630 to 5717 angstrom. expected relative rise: 0.038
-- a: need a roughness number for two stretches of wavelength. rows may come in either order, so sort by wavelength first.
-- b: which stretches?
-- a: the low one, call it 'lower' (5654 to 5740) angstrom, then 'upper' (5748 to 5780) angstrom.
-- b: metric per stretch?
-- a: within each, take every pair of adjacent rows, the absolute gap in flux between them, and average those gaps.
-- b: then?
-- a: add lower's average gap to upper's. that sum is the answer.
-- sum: 0.426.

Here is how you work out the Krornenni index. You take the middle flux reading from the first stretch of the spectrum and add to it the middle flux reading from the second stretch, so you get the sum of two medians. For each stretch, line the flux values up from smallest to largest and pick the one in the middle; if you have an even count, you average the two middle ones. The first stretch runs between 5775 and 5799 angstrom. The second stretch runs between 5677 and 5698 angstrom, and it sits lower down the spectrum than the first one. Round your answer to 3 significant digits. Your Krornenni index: 16.2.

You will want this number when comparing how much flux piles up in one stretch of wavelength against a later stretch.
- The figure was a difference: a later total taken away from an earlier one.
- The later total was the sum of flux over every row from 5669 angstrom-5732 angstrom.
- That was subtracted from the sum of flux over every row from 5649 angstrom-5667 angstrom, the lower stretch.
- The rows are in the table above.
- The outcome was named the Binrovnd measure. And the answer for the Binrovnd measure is -139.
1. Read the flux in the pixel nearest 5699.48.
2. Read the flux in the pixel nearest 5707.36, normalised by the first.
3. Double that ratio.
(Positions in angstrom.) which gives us 2.078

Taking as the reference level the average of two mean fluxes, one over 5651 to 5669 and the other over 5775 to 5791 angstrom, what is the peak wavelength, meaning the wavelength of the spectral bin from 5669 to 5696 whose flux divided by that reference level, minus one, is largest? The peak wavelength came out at 5673.30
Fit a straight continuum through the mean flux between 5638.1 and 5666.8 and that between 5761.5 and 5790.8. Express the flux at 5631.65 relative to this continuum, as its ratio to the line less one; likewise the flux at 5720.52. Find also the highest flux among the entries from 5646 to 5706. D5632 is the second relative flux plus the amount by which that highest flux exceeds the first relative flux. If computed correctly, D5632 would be 8.59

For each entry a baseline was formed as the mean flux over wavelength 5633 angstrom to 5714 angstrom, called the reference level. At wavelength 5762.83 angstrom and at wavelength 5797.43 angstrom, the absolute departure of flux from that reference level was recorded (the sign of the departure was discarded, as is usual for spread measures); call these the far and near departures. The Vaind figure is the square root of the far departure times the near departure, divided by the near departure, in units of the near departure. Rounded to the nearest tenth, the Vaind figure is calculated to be 0.4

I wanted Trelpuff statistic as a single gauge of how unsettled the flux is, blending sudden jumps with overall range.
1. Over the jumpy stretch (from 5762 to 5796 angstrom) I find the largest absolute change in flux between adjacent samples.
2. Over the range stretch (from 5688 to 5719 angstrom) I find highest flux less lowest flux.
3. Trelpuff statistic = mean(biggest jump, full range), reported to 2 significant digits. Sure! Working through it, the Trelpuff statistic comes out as 0.48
